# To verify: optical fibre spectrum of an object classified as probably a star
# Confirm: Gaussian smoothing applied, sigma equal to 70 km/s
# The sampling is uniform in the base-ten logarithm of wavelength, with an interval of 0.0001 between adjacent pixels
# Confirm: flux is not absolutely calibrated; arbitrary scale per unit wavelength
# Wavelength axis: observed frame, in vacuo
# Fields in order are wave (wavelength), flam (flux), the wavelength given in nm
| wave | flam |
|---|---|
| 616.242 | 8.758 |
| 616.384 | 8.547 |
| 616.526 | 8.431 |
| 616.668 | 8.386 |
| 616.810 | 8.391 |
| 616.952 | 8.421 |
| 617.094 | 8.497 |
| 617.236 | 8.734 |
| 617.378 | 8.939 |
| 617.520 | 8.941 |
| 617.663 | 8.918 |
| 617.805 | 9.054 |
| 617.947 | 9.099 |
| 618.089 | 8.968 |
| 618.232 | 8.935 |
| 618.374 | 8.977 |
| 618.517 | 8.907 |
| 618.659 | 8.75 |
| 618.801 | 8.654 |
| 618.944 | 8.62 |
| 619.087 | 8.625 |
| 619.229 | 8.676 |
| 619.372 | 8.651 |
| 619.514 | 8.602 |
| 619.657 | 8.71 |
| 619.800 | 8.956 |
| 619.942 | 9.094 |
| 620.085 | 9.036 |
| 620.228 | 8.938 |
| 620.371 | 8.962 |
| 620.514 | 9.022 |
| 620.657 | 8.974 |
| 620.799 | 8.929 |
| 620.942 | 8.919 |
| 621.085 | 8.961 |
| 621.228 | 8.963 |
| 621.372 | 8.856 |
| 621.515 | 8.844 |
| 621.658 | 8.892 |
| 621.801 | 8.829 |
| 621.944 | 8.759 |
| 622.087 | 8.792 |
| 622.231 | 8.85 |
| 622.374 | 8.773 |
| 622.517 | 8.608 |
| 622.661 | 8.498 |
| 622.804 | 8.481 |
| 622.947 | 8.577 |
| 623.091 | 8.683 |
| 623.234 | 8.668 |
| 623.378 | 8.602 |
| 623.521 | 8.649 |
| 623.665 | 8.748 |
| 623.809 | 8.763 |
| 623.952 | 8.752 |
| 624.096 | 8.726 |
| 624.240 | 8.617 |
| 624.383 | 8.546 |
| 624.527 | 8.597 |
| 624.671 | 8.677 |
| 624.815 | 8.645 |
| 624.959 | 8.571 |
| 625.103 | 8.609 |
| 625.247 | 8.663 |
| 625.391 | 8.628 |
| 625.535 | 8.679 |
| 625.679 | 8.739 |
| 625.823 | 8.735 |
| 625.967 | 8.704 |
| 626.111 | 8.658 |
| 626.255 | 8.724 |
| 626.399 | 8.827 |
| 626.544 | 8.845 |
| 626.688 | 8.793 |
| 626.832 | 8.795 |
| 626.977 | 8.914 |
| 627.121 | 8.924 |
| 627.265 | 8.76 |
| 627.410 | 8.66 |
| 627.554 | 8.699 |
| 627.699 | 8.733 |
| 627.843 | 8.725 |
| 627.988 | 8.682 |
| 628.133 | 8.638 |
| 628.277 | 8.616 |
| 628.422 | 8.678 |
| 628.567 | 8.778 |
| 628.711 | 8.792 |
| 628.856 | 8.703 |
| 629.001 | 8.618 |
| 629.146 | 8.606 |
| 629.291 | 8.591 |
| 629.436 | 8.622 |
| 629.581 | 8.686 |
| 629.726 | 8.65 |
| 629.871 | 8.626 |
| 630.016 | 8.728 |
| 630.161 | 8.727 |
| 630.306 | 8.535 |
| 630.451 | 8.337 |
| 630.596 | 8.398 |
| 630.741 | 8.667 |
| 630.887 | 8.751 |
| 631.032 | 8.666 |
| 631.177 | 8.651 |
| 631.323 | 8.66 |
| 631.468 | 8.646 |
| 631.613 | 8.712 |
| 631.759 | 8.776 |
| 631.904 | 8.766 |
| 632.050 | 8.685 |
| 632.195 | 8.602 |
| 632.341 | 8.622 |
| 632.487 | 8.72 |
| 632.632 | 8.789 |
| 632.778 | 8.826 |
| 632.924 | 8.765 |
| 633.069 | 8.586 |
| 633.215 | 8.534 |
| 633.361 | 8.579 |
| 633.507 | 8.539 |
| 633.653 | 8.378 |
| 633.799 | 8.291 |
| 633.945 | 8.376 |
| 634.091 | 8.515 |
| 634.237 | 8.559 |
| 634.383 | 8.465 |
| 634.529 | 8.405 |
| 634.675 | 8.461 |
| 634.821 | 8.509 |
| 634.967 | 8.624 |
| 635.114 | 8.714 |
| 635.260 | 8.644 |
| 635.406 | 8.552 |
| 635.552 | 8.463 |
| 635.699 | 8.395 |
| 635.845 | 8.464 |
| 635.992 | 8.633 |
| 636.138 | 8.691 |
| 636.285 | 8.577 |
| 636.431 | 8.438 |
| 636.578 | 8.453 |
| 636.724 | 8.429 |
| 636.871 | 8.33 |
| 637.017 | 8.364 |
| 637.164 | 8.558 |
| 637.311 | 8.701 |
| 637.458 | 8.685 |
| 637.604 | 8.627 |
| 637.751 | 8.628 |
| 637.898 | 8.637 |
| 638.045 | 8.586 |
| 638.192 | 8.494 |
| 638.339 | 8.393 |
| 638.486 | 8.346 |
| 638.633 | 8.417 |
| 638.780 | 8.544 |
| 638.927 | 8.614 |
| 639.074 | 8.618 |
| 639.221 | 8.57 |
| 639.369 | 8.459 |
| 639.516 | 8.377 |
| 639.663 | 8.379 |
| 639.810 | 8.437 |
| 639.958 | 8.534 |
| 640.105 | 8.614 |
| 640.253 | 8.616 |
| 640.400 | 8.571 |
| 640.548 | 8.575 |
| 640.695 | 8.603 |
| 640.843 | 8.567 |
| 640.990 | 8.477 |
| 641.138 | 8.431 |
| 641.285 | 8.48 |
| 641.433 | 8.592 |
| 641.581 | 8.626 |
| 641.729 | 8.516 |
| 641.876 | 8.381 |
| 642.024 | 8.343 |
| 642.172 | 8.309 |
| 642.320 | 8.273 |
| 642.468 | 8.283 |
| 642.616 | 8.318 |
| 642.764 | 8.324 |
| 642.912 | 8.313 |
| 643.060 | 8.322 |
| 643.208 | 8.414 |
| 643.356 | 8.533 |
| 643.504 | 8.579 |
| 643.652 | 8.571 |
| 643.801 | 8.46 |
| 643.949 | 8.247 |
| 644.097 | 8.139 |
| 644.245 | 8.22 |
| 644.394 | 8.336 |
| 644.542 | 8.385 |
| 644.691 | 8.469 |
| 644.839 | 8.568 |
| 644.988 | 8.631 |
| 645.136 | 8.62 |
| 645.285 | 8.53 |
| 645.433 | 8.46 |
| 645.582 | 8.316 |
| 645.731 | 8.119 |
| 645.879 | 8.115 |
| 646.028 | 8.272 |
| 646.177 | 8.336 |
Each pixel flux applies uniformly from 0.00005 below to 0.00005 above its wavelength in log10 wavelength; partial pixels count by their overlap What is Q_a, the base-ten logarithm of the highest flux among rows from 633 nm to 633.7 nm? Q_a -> 0.934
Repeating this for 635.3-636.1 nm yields 0.936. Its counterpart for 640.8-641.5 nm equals 0.934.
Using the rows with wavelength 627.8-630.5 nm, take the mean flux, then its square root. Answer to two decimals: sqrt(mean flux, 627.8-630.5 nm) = 2.94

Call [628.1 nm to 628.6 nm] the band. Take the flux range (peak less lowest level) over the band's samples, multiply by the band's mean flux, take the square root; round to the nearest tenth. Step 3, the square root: 1.2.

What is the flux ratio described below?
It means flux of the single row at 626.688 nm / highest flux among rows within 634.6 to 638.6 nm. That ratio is 1.01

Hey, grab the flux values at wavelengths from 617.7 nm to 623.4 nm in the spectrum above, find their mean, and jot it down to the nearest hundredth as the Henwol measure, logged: 8.82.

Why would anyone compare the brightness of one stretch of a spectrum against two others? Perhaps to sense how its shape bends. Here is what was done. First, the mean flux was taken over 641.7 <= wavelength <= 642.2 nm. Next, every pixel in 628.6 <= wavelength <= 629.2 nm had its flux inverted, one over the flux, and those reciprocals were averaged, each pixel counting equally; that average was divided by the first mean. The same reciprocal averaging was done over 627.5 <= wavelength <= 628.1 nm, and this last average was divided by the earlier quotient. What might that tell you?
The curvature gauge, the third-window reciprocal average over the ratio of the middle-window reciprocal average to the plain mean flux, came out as 8.36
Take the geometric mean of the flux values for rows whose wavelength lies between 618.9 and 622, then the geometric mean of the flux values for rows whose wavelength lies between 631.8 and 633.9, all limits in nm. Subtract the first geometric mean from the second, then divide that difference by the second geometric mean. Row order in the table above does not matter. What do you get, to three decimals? -0.027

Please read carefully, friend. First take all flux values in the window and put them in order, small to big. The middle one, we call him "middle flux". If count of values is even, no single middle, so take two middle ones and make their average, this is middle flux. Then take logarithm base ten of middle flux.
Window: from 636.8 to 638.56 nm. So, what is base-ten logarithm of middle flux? 0.933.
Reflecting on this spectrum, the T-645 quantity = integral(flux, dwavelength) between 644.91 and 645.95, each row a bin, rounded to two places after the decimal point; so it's 8.74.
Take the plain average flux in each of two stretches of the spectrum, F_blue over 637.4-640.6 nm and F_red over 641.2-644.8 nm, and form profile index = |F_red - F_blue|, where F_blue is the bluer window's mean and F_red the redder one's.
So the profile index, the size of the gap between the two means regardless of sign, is 0.14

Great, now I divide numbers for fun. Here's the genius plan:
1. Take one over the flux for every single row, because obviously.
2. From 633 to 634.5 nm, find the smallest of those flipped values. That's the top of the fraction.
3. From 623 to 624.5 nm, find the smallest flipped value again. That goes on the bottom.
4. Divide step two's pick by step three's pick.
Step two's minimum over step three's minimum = 1.02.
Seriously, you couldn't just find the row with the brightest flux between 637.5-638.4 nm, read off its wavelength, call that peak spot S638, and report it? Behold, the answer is 637.898 nm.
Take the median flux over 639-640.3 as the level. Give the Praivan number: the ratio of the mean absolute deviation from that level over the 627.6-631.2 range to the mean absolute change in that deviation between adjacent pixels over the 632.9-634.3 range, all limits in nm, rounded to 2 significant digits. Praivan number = 1.6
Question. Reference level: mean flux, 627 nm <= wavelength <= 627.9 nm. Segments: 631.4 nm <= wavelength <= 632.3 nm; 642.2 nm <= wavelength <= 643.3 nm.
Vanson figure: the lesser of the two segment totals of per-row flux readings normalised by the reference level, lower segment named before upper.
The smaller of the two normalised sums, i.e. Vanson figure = 6.0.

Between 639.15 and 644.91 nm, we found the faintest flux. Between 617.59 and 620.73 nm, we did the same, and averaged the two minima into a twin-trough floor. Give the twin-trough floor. 8.37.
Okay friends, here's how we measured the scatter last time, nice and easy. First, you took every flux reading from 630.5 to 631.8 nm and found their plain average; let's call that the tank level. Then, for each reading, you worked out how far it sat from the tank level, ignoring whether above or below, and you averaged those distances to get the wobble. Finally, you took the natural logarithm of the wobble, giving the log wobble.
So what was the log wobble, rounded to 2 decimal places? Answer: -2.77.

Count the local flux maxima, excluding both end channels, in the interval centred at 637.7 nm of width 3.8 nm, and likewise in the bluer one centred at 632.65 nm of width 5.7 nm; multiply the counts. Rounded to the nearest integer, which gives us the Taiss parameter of 40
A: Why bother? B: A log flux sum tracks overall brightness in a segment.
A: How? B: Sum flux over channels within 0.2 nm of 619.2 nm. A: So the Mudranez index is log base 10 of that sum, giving 1.4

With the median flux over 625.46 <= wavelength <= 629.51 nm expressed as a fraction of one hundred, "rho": 0.0871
